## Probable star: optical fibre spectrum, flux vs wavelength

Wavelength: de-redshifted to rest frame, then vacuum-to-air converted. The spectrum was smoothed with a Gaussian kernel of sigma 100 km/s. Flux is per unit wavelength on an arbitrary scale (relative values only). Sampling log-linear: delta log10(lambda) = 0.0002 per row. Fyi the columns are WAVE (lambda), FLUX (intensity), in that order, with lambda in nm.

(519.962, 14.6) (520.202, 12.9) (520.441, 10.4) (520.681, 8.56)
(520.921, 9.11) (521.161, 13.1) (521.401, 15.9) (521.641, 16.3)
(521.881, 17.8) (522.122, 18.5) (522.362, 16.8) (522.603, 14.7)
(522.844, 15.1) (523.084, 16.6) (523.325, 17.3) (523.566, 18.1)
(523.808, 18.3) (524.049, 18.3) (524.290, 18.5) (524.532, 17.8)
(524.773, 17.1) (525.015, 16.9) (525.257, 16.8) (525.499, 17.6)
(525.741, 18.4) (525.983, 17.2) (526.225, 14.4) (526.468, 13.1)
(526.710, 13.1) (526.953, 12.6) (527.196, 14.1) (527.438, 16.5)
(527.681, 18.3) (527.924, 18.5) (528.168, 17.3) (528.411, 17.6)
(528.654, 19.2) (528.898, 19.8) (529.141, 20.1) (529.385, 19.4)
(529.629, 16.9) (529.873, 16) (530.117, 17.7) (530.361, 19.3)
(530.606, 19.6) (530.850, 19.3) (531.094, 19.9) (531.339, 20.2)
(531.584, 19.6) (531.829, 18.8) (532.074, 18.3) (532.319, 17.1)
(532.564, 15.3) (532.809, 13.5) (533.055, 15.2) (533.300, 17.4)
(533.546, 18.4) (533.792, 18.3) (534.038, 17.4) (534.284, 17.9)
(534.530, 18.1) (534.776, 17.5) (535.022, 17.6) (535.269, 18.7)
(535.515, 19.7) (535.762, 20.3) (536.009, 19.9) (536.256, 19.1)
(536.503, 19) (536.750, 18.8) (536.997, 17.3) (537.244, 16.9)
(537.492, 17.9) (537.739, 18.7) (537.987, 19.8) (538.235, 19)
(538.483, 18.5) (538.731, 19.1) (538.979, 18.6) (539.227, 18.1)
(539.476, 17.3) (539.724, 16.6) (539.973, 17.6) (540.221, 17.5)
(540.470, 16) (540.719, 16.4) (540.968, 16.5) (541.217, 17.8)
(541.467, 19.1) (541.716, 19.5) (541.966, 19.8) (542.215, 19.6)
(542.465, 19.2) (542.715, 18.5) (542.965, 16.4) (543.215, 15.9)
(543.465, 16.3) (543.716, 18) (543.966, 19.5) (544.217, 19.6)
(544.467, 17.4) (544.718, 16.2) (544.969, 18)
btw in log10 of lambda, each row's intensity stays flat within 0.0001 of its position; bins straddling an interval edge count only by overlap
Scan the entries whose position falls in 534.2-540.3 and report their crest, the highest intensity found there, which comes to 20.3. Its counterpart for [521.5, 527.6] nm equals 18.5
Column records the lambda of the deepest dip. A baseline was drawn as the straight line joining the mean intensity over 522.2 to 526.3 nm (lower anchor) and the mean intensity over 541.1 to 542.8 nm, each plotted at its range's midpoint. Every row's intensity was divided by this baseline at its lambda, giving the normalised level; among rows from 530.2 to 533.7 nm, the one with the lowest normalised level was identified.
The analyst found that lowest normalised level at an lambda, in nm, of 532.809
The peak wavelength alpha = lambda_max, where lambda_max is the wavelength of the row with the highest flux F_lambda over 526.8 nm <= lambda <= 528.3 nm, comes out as 527.924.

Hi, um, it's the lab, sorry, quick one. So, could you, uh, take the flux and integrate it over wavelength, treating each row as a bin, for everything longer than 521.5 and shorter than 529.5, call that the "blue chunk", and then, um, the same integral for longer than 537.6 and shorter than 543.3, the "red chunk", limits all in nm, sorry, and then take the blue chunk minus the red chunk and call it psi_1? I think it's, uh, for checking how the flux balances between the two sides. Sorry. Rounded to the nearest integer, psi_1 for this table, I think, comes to 33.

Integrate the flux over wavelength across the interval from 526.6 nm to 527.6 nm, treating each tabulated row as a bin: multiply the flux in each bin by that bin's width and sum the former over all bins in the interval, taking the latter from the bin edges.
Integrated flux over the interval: 14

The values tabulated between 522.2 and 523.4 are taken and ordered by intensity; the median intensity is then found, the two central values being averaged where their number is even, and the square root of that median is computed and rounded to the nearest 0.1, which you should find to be 4.1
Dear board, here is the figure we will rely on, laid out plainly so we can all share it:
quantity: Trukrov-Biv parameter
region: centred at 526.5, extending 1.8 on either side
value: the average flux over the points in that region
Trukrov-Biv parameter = 16.1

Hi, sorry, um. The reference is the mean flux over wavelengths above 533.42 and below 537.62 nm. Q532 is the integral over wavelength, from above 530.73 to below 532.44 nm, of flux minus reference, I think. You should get 1.1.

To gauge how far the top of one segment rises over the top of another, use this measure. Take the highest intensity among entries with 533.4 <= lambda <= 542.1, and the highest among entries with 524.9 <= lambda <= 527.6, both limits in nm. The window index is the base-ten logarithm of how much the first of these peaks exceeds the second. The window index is 0.28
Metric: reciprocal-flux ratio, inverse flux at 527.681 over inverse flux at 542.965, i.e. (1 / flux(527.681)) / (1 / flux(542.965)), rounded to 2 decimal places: 0.90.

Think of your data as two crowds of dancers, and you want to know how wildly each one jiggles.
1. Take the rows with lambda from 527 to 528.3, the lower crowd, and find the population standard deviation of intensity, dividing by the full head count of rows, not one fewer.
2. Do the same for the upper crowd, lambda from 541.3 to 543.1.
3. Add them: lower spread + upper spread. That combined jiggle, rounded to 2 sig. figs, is 2.7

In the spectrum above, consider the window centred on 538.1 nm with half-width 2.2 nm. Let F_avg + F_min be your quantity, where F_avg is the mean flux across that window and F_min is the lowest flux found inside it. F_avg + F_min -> 34.9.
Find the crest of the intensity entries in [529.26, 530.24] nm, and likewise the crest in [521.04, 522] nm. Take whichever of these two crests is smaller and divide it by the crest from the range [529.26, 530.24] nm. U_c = 0.92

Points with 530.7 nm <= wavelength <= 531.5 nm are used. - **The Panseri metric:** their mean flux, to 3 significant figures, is 19.8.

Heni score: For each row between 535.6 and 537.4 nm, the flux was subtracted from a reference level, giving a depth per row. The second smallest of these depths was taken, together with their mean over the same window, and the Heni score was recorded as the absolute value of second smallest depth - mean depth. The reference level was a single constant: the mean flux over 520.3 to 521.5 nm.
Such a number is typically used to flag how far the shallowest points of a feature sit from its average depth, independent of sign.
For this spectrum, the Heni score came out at 1.14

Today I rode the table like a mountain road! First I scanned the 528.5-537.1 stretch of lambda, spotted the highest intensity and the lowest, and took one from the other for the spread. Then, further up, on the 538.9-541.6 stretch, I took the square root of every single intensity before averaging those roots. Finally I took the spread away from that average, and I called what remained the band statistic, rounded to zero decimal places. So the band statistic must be -3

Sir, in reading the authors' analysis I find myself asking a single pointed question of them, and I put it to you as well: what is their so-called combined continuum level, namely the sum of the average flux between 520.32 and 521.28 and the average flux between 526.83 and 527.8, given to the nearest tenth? 25.7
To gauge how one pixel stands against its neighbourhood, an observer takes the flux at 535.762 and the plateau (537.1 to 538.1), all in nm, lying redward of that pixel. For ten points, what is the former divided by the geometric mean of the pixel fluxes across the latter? 1.11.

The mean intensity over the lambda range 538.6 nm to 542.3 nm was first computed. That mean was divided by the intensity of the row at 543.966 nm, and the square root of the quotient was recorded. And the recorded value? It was 0.960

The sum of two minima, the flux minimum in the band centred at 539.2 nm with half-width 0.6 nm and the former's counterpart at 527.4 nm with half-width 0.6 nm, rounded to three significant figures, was 29.2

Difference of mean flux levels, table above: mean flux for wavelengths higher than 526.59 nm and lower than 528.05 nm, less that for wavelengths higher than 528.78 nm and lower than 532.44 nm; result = -3.3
